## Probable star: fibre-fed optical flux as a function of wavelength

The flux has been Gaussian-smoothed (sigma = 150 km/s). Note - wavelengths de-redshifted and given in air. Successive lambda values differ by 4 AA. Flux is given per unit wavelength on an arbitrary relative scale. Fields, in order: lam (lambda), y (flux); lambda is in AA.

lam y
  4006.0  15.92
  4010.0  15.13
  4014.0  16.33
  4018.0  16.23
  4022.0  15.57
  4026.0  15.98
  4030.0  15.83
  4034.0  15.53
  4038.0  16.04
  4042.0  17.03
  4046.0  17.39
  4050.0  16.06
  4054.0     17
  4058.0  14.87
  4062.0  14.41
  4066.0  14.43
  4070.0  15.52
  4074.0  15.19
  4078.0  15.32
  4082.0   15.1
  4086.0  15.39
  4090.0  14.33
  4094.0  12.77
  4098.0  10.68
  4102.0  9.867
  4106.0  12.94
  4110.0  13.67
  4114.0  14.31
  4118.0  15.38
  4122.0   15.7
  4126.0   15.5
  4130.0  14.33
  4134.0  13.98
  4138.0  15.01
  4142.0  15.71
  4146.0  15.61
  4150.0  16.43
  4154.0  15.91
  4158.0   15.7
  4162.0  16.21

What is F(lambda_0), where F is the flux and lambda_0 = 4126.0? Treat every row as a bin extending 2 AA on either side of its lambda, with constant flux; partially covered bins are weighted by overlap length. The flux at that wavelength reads 15.5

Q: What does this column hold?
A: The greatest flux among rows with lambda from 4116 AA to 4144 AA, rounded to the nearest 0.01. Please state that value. 15.71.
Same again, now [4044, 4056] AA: 17.39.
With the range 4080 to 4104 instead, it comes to 15.39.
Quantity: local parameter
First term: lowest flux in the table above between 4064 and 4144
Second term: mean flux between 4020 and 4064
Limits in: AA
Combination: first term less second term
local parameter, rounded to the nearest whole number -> -6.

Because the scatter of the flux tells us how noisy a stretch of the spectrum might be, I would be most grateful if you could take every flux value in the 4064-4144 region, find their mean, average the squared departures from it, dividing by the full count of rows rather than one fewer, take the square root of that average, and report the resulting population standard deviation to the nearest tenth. 1.6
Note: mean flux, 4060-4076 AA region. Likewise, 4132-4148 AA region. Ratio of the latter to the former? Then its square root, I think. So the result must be 1.01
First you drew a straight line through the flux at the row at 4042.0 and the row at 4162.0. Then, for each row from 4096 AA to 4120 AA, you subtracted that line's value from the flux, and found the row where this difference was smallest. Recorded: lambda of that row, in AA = 4102.0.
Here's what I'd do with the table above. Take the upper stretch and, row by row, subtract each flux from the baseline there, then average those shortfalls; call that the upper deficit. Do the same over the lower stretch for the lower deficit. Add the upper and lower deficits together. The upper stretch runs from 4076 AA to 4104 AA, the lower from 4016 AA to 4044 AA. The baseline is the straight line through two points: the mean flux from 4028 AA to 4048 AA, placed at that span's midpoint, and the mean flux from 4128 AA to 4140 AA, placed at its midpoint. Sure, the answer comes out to 2.5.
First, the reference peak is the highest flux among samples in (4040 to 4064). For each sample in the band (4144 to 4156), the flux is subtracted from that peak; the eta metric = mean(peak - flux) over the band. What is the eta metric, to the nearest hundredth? 1.41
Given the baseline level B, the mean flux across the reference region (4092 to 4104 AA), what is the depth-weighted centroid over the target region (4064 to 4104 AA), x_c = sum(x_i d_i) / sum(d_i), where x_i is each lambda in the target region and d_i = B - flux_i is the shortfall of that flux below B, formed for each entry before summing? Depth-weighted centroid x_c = 4077.5 AA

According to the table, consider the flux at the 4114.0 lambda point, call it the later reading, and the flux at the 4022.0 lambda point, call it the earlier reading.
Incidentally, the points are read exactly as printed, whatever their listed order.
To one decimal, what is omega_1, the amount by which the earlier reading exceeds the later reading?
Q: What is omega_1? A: 1.3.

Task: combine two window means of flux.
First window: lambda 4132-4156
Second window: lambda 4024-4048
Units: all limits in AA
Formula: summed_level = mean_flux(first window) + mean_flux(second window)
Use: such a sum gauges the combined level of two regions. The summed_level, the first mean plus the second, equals 31.7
